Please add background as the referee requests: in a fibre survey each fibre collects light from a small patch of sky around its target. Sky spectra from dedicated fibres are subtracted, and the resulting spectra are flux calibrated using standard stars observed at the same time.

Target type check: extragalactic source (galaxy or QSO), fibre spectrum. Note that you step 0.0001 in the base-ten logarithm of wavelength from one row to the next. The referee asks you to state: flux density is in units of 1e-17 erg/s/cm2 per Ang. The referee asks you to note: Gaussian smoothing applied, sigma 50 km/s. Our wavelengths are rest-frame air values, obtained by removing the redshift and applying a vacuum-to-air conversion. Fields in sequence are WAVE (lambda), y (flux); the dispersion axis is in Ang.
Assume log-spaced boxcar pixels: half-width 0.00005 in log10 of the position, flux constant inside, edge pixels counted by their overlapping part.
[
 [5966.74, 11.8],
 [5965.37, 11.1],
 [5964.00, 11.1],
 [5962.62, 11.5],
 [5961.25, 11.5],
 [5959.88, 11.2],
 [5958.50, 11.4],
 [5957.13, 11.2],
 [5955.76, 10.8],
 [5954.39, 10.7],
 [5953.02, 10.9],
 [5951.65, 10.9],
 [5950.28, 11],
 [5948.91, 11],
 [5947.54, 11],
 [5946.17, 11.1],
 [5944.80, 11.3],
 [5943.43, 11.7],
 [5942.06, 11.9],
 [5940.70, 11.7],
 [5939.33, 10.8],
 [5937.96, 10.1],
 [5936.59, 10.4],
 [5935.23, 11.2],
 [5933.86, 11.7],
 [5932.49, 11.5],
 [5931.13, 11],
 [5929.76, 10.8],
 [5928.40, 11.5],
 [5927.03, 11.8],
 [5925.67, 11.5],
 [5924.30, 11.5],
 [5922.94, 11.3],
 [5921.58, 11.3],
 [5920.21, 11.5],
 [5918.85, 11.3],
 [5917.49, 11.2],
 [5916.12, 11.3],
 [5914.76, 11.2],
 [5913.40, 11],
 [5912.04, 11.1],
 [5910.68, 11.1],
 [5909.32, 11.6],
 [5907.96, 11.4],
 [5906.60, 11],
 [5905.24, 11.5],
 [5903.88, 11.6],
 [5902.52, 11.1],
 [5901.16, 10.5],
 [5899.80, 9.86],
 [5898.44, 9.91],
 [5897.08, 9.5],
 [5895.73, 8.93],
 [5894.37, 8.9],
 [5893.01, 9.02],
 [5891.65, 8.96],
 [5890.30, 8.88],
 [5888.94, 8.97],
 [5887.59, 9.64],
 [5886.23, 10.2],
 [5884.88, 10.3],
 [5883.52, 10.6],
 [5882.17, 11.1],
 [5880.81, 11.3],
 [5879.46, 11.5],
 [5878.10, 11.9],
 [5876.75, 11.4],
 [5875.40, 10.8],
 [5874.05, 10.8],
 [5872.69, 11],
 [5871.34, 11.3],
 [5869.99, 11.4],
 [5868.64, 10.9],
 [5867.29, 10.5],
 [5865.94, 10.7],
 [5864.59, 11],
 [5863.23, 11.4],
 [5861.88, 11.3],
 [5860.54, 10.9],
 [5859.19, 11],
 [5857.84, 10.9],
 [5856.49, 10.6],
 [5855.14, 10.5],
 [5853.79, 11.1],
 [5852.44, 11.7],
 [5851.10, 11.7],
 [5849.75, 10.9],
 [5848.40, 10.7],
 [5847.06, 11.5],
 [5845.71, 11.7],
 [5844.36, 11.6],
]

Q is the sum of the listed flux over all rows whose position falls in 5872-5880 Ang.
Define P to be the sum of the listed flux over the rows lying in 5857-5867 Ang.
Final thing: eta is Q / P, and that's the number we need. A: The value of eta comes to 0.9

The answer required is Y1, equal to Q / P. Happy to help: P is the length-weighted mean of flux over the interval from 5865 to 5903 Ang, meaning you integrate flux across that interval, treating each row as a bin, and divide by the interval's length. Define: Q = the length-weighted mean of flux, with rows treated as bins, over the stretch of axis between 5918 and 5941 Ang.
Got 1.08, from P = 10.4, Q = 11.2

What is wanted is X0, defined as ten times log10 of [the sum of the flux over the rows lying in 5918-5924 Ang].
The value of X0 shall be 16.6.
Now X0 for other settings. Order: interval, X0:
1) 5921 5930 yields 19.0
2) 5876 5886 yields 18.9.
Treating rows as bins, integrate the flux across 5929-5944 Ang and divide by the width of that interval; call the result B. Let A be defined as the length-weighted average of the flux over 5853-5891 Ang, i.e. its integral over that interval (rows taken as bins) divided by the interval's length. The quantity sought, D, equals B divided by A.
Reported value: 1.04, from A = 10.8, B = 11.2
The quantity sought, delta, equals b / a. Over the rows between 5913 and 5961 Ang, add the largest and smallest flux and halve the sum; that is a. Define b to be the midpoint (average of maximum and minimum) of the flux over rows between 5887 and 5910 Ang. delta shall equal 0.93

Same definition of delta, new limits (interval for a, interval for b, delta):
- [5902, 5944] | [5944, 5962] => 1.01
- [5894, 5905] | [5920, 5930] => 1.10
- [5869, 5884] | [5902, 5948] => 0.98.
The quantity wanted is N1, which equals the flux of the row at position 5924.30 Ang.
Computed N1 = 11.5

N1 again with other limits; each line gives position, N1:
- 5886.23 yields 10.2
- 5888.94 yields 8.97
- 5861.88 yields 11.3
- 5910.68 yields 11.1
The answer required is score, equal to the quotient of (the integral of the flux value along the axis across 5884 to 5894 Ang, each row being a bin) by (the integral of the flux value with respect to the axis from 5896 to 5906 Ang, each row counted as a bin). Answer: 0.90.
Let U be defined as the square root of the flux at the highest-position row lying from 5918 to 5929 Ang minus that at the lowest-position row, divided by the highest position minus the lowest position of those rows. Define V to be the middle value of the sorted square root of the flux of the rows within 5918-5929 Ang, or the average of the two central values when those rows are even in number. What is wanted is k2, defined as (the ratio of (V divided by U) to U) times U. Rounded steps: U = 0.003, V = 3.39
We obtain 1093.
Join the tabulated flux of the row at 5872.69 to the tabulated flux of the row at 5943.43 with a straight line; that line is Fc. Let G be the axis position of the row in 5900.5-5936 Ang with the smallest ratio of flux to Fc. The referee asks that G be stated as 5901.16 Ang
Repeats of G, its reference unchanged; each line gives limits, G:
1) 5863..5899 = 5894.37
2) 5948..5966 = 5954.39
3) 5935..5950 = 5937.96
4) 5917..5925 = 5917.49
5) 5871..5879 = 5875.40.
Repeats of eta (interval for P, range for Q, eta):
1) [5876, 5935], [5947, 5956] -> 0.2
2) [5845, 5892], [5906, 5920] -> 0.3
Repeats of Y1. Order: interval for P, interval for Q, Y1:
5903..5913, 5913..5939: 0.99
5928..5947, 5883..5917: 0.92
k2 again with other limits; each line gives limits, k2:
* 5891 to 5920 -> 246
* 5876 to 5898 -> -218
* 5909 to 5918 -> -462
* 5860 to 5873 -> 2667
